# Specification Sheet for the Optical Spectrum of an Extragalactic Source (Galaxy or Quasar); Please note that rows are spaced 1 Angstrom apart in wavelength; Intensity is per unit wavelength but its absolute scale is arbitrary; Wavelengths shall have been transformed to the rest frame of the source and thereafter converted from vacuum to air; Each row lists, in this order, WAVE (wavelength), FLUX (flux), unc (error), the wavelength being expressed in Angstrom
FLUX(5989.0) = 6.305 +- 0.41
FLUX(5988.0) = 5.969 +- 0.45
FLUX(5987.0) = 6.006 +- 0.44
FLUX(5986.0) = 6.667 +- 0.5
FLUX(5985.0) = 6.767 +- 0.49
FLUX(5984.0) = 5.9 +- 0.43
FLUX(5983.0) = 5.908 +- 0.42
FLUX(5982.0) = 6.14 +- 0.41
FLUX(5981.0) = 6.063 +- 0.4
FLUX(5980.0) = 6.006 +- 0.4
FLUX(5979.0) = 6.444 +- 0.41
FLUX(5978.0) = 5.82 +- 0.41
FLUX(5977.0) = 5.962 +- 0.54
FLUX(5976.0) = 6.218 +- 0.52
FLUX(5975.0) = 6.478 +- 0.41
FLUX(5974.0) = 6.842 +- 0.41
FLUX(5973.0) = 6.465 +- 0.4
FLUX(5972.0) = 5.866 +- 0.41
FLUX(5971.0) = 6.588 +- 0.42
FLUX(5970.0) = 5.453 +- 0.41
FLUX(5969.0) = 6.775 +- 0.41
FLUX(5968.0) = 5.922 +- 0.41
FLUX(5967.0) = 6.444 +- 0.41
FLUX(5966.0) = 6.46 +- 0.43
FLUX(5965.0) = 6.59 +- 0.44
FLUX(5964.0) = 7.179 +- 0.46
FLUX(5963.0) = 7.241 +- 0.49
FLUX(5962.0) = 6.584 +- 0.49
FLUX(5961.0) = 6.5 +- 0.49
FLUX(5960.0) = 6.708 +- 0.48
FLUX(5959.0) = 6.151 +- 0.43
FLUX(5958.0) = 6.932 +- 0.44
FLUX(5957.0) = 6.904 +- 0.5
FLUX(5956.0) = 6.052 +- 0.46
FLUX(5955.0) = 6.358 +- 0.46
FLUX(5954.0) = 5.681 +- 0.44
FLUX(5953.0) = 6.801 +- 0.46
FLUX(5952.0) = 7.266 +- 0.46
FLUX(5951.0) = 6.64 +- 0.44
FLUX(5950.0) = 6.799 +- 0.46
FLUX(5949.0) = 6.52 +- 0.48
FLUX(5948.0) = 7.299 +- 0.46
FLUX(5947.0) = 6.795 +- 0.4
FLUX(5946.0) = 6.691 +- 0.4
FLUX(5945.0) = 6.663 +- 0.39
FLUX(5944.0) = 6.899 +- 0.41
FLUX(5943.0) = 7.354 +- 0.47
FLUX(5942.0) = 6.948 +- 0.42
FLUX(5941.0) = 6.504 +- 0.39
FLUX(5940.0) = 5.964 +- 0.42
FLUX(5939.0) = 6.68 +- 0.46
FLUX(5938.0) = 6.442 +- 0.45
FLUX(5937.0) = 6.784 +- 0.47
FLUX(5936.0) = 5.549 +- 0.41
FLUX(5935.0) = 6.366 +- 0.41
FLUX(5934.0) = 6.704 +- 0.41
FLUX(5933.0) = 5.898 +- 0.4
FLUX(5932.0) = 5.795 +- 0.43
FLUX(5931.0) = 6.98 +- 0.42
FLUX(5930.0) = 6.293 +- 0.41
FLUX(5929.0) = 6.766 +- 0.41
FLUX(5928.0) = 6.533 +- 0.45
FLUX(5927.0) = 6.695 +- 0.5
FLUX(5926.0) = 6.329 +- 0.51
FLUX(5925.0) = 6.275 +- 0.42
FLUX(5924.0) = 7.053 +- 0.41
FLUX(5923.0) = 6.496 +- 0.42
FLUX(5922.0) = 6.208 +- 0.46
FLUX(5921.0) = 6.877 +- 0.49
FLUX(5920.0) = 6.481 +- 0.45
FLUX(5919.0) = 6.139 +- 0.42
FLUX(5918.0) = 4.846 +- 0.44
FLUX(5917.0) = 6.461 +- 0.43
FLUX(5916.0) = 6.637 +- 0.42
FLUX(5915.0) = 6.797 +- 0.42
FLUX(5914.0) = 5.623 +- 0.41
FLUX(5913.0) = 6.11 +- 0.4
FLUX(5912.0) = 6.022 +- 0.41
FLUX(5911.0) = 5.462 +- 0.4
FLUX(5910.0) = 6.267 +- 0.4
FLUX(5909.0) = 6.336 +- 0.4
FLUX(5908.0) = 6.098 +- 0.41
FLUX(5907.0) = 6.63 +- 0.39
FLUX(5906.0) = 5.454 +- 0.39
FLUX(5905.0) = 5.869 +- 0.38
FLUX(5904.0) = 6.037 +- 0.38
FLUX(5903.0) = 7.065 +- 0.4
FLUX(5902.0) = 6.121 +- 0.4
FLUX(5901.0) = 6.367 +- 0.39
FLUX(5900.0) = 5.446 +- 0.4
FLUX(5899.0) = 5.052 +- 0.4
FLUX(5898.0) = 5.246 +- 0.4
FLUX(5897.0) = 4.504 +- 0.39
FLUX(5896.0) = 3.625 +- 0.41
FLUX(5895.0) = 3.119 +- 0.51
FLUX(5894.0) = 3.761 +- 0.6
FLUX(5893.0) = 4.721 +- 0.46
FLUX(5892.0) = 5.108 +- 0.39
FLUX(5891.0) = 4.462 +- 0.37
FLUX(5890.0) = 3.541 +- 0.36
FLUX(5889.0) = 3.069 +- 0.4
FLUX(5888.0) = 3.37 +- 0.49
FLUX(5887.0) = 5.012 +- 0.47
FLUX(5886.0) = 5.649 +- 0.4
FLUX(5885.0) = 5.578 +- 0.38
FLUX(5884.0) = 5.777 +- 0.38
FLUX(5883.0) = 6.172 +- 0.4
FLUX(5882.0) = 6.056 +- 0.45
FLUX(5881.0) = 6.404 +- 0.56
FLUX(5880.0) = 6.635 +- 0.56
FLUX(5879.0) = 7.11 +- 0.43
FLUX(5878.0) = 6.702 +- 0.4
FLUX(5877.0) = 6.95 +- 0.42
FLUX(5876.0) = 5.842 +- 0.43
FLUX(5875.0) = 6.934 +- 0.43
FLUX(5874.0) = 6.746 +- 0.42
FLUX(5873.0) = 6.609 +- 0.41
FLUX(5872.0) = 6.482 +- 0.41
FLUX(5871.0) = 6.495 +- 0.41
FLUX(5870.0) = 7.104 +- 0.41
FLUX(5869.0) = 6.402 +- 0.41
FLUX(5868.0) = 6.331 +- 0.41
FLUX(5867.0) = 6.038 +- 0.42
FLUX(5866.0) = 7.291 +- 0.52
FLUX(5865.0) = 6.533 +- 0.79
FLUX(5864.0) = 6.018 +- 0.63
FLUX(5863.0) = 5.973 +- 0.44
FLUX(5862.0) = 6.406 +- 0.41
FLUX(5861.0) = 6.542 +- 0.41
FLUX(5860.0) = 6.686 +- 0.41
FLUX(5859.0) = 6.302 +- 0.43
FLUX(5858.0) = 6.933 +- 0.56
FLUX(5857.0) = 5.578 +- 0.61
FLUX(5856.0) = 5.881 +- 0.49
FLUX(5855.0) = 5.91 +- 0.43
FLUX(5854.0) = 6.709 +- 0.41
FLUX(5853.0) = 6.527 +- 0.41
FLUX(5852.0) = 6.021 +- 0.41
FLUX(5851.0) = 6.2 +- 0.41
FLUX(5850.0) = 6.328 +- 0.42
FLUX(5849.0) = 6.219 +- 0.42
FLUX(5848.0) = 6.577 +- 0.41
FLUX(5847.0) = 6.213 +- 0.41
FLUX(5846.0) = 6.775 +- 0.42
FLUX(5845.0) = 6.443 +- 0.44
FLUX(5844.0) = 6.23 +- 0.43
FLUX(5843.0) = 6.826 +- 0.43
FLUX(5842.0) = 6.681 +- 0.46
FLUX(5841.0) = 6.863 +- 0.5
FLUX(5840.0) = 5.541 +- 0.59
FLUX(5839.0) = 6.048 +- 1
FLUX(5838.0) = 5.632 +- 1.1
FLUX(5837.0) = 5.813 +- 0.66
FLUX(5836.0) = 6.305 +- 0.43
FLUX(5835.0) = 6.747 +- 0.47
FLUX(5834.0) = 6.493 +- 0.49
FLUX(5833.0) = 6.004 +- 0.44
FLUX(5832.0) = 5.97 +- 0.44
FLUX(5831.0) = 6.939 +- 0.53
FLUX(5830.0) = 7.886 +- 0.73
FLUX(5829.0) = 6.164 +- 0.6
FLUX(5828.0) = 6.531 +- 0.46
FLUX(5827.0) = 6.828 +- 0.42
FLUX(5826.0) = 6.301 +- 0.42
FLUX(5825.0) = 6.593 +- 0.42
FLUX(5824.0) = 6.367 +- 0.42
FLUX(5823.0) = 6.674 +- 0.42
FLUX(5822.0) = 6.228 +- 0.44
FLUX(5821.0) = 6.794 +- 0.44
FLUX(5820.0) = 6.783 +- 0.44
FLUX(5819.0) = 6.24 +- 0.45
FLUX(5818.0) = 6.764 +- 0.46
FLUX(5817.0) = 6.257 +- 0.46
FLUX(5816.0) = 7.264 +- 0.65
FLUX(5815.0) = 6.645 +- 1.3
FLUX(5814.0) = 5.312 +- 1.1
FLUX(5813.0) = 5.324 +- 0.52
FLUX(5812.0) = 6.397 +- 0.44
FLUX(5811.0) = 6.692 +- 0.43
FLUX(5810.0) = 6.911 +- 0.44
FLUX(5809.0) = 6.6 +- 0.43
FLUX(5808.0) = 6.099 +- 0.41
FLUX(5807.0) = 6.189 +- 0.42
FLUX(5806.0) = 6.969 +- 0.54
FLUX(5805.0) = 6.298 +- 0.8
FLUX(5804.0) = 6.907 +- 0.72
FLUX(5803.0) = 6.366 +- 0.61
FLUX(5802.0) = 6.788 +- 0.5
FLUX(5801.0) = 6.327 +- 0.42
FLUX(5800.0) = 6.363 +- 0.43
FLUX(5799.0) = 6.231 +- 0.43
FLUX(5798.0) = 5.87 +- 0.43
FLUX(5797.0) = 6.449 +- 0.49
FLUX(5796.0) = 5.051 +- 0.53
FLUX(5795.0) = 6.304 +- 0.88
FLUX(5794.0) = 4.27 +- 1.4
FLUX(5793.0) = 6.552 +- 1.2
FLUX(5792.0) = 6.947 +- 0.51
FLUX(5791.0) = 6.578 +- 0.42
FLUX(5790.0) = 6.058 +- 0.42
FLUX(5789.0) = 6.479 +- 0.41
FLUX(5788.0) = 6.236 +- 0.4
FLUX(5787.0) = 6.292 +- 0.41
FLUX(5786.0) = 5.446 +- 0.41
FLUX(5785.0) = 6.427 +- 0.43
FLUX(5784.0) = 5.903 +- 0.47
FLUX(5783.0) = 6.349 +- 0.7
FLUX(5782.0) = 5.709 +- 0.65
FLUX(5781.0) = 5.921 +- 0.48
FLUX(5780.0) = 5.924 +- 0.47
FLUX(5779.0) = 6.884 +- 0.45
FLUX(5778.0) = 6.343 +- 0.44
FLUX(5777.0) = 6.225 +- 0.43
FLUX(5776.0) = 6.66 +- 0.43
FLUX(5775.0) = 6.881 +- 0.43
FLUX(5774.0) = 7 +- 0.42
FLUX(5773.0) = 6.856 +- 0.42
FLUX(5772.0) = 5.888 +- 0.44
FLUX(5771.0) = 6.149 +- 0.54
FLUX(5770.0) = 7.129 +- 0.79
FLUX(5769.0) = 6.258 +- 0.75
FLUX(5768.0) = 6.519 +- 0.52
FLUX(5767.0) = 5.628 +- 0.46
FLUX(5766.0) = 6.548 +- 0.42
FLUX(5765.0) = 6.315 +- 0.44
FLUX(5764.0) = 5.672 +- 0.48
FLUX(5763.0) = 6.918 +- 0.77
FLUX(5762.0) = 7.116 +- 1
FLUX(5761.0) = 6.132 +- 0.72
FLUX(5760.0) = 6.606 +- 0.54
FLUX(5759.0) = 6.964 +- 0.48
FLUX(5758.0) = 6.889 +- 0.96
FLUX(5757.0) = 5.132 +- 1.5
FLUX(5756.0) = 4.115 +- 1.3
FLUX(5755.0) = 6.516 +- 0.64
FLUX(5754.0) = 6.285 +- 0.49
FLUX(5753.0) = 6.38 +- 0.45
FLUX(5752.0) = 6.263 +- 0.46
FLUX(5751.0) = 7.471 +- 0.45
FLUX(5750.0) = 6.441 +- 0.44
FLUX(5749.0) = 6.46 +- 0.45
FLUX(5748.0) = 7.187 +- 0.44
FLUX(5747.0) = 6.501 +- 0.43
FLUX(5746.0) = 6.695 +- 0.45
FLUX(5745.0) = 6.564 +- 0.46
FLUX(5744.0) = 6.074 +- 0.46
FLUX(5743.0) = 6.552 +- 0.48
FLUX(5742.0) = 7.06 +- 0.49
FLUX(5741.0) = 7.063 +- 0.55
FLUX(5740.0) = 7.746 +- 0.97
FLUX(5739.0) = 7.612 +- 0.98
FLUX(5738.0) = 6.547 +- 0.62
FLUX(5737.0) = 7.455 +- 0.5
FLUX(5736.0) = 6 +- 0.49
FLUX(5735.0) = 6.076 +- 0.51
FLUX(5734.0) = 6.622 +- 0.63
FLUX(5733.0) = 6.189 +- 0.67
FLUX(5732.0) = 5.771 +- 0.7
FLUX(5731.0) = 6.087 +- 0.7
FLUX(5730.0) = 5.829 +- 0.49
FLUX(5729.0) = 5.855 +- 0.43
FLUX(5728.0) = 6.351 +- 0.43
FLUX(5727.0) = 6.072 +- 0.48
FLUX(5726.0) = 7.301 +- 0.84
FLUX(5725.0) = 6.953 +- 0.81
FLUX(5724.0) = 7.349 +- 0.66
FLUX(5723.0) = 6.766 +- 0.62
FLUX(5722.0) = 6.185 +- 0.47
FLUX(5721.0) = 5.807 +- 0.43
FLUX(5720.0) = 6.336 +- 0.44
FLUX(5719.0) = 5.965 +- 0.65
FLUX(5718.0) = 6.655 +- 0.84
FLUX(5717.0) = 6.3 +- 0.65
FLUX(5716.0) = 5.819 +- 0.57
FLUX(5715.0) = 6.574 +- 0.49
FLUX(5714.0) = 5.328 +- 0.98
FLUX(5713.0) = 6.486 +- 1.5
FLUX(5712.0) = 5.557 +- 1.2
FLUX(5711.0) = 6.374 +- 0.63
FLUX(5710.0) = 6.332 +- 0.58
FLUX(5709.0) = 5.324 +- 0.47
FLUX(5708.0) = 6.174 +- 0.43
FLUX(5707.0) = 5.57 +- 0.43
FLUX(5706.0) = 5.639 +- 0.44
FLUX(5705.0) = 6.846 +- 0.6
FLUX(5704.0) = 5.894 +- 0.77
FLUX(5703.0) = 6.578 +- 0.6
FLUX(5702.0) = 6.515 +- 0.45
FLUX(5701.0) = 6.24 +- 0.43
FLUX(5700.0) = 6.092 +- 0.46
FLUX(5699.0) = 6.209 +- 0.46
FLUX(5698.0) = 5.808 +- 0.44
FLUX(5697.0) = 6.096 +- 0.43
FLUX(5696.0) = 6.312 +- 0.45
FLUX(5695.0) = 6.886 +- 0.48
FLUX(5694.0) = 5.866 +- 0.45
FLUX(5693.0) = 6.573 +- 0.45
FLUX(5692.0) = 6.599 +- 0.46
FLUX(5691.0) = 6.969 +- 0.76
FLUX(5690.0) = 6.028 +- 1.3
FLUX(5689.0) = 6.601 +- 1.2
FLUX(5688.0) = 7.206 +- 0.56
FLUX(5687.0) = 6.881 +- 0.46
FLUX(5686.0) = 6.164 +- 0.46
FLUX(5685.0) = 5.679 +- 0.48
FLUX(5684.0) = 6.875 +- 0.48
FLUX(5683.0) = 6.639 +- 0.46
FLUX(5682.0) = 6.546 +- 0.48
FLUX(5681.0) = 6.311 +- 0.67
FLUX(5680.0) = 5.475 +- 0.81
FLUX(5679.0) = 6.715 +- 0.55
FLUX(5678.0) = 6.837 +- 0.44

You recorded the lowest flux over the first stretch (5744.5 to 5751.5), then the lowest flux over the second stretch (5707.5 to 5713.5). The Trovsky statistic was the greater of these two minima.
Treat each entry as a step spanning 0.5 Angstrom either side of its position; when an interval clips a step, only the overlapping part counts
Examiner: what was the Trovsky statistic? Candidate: 6.44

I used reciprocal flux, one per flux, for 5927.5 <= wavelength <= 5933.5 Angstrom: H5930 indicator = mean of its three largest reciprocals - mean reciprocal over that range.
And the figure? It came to 0.009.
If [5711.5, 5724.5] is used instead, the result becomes 0.019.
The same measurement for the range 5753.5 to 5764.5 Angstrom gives 0.040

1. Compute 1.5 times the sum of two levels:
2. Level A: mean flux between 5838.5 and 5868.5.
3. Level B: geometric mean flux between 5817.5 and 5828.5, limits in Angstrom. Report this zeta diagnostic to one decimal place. 19.4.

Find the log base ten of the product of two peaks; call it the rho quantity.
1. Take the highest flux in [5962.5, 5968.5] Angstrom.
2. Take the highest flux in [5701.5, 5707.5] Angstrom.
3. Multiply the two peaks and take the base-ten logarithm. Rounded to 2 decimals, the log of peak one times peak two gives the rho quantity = 1.70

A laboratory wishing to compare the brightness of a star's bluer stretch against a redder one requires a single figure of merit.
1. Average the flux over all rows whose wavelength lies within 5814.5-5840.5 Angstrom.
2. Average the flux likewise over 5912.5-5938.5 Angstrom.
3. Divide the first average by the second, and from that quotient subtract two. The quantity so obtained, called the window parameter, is -0.98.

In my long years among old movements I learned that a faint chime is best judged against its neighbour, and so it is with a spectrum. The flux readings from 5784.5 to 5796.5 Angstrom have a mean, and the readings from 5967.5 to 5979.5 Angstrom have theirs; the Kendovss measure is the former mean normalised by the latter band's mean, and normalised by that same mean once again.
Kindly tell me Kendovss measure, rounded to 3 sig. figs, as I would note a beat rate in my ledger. 0.156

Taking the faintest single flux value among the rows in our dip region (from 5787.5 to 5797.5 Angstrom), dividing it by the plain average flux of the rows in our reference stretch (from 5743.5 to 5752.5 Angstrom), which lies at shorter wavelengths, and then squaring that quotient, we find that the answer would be 0.41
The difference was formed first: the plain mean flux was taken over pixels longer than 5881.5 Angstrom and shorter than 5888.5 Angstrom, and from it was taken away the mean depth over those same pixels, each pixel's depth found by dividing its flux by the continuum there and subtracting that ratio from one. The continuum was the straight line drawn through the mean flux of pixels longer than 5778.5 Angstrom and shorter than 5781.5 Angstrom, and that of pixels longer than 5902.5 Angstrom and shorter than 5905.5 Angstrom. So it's 5.2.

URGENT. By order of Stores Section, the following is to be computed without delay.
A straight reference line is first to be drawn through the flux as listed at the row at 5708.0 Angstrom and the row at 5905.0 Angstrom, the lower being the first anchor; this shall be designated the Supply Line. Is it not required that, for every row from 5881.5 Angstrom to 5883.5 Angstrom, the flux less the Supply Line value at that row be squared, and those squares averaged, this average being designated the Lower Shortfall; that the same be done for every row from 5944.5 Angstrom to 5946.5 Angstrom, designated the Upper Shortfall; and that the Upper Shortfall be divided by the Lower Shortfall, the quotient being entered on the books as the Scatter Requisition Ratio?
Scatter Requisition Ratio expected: 16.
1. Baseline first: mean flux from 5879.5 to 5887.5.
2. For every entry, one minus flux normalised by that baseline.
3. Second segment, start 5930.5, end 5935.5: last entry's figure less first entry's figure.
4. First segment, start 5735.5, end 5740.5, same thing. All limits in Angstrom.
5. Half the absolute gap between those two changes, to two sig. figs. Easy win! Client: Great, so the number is 0.20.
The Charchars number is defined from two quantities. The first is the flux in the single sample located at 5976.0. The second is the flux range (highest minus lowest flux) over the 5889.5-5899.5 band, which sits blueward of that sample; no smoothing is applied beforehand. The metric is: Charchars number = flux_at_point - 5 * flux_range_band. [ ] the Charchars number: -4.4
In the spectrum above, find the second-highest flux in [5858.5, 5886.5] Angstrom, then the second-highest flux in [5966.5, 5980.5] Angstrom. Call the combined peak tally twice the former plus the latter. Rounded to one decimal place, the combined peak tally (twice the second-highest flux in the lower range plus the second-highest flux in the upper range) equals 21.0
